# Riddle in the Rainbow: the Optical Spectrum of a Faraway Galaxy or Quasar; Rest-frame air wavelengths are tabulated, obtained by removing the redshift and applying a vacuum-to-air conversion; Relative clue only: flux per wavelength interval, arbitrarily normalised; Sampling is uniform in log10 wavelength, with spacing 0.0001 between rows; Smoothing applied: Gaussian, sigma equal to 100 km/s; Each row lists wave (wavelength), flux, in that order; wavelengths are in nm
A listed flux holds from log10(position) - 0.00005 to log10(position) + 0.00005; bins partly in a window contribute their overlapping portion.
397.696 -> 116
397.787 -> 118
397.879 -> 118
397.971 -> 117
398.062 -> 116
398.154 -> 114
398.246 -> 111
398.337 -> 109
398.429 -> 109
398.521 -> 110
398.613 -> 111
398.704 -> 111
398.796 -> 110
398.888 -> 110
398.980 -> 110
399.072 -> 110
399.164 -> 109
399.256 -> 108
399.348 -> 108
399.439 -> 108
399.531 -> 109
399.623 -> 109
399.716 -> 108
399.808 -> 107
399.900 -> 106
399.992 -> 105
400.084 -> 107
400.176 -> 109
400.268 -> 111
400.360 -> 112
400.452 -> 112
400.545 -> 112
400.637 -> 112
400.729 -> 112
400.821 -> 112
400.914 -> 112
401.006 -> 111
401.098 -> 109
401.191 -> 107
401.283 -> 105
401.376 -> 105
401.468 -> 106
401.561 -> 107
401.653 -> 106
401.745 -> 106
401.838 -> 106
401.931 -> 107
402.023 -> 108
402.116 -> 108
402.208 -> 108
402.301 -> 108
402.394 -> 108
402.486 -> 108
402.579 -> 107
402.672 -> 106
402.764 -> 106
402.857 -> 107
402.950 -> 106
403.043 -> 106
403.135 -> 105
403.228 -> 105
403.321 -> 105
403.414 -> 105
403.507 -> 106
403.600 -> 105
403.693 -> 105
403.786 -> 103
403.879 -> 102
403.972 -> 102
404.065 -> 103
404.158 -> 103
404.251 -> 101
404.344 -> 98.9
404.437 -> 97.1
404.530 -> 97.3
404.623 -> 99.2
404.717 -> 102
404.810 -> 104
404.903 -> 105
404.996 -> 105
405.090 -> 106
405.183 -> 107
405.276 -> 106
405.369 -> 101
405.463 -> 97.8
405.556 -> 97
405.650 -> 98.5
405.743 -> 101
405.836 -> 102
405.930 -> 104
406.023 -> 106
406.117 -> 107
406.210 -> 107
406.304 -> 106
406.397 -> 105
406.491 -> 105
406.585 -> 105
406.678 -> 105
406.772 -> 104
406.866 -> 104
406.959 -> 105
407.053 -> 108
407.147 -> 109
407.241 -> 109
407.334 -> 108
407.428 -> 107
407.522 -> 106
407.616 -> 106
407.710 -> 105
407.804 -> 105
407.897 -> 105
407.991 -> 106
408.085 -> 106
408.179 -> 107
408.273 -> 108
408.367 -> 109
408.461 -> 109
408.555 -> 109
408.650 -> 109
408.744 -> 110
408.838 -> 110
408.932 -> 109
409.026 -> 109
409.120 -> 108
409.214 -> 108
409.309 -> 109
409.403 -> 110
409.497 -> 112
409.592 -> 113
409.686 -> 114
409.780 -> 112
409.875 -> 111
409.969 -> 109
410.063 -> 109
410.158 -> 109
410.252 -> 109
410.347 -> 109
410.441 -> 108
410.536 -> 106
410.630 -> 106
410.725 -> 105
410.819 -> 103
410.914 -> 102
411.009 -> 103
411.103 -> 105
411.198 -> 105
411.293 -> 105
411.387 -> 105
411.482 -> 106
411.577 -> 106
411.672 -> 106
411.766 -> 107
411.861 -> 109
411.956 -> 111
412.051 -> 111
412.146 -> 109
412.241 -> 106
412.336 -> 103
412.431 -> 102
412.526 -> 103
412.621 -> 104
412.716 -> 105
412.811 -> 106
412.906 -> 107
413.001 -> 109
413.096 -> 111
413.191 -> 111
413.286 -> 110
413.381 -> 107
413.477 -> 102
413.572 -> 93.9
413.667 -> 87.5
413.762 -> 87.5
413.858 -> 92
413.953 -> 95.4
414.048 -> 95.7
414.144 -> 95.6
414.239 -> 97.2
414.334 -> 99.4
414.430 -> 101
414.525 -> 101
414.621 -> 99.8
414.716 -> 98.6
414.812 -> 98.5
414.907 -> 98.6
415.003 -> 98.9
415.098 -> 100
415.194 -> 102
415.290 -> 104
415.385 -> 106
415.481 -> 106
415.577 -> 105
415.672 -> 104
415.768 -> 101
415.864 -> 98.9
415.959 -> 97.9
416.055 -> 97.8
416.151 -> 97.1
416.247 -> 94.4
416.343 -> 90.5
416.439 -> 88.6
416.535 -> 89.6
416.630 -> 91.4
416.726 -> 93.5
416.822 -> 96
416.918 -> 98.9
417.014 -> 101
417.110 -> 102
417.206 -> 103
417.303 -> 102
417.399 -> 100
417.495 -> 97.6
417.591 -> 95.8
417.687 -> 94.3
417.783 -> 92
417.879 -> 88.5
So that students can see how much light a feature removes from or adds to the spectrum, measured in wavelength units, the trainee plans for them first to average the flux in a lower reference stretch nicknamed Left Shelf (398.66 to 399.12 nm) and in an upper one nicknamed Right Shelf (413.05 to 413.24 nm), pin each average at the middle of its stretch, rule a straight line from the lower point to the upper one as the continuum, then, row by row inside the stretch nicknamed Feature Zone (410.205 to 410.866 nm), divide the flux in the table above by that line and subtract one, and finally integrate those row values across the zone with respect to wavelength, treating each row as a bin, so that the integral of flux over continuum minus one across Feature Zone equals -0.026 nm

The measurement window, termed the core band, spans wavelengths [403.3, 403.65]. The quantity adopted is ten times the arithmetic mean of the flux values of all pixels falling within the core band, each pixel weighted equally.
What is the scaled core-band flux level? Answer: 1052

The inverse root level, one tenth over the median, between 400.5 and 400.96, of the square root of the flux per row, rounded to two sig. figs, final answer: 0.0094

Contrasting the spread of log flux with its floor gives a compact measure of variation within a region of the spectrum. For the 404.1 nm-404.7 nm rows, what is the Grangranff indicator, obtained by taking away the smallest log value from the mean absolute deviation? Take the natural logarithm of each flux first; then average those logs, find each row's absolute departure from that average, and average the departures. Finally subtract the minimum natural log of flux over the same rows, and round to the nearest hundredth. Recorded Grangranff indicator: -4.56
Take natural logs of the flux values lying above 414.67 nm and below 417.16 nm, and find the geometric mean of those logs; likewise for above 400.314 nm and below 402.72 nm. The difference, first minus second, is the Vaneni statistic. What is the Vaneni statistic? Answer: -0.10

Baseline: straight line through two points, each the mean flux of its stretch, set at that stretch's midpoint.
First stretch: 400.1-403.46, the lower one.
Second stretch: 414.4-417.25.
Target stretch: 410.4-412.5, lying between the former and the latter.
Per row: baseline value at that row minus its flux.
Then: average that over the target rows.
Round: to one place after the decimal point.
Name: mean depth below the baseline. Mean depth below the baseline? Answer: -4.2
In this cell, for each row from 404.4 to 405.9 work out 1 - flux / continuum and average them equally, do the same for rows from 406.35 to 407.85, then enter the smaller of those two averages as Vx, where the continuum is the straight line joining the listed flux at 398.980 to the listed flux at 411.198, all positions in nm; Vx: 0.006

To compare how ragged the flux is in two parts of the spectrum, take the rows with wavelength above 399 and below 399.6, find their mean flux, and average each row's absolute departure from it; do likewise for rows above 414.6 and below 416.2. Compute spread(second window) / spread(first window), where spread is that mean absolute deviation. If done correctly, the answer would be 3.9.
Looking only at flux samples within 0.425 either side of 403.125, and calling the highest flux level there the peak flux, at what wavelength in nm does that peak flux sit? 402.857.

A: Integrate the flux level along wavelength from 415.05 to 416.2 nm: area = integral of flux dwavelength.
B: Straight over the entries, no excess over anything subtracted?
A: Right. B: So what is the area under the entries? 117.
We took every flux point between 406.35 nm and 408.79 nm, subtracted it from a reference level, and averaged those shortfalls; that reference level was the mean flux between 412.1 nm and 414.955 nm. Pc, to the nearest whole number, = -5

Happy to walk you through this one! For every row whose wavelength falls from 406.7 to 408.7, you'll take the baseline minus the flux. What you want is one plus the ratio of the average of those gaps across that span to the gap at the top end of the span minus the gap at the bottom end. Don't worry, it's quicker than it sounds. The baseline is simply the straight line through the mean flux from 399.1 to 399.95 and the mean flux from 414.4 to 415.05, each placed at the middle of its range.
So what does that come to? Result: 1.6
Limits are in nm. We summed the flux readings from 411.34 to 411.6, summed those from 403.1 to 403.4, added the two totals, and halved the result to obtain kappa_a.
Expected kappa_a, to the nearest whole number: 316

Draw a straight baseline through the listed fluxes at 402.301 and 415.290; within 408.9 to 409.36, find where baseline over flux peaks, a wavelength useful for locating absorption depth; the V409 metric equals 409.120 nm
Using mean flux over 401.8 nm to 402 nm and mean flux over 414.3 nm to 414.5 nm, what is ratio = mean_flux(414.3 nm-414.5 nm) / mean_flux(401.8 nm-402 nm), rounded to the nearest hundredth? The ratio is 0.94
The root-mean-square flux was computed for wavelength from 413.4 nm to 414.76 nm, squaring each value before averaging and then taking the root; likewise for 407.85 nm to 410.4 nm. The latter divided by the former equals 1.13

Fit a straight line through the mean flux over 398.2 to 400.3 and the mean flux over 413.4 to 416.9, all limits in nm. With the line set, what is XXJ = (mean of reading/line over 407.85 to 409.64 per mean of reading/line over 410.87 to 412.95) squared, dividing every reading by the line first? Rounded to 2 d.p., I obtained 1.01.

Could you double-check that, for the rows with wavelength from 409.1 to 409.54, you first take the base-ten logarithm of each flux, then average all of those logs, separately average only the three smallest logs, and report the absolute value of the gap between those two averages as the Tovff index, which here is 0.004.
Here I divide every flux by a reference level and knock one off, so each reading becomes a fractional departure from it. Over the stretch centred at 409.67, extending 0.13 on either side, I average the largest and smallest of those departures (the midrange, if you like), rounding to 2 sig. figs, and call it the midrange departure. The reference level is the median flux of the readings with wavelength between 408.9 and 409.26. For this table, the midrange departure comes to 0.041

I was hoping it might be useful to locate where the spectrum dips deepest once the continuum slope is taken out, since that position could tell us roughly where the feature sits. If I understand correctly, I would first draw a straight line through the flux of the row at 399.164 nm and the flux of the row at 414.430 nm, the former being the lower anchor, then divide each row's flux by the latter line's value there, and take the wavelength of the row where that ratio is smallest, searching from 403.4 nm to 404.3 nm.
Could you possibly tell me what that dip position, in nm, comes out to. 404.251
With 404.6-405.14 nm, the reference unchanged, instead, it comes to 404.623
